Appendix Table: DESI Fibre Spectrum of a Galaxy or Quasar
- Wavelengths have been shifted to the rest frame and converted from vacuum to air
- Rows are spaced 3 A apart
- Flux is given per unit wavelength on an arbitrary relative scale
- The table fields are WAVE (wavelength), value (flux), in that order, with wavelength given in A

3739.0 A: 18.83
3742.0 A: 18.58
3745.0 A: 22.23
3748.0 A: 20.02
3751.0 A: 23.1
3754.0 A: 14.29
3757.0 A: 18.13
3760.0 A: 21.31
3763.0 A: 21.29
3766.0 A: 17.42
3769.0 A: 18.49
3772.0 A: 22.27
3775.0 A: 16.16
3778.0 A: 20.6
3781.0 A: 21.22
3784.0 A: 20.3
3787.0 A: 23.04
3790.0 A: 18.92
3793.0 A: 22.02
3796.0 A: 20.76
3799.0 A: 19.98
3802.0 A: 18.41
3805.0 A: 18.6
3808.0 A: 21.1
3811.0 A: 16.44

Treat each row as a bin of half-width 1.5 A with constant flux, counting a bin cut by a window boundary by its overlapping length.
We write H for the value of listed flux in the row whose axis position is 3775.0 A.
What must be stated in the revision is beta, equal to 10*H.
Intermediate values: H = 16.16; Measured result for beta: 162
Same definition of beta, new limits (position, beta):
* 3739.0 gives 188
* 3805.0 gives 186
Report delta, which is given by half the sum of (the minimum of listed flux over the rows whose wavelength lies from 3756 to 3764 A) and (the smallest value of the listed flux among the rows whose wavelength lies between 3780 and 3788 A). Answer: 19.2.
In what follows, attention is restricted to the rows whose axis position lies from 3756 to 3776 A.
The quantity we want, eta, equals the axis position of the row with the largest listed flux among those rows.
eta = 3772.0 A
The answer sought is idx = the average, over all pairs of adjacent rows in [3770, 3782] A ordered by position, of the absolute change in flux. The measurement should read 3.7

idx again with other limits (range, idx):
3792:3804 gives 1.2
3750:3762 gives 5.3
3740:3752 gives 3.0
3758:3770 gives 1.7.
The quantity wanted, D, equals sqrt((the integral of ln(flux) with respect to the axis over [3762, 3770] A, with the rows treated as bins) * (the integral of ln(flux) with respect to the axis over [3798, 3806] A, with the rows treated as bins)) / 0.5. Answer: 47.0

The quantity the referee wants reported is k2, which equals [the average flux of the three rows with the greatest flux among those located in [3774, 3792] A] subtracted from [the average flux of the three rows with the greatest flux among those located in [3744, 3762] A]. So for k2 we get 0.6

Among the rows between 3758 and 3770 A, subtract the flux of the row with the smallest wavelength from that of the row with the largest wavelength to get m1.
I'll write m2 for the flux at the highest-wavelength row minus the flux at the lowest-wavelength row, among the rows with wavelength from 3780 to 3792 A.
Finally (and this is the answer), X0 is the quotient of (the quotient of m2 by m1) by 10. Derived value 0.08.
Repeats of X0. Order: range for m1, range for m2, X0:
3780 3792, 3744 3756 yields 0.35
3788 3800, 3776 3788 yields 0.23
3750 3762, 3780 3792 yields 0.13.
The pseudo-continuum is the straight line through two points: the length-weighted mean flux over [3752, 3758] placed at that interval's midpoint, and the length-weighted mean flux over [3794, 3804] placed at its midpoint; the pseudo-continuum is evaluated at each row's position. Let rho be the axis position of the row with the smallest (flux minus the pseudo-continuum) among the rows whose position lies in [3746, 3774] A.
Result 3754.0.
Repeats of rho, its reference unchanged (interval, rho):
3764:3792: 3775.0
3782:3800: 3790.0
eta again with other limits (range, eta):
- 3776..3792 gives 3787.0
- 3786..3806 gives 3787.0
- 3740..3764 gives 3751.0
